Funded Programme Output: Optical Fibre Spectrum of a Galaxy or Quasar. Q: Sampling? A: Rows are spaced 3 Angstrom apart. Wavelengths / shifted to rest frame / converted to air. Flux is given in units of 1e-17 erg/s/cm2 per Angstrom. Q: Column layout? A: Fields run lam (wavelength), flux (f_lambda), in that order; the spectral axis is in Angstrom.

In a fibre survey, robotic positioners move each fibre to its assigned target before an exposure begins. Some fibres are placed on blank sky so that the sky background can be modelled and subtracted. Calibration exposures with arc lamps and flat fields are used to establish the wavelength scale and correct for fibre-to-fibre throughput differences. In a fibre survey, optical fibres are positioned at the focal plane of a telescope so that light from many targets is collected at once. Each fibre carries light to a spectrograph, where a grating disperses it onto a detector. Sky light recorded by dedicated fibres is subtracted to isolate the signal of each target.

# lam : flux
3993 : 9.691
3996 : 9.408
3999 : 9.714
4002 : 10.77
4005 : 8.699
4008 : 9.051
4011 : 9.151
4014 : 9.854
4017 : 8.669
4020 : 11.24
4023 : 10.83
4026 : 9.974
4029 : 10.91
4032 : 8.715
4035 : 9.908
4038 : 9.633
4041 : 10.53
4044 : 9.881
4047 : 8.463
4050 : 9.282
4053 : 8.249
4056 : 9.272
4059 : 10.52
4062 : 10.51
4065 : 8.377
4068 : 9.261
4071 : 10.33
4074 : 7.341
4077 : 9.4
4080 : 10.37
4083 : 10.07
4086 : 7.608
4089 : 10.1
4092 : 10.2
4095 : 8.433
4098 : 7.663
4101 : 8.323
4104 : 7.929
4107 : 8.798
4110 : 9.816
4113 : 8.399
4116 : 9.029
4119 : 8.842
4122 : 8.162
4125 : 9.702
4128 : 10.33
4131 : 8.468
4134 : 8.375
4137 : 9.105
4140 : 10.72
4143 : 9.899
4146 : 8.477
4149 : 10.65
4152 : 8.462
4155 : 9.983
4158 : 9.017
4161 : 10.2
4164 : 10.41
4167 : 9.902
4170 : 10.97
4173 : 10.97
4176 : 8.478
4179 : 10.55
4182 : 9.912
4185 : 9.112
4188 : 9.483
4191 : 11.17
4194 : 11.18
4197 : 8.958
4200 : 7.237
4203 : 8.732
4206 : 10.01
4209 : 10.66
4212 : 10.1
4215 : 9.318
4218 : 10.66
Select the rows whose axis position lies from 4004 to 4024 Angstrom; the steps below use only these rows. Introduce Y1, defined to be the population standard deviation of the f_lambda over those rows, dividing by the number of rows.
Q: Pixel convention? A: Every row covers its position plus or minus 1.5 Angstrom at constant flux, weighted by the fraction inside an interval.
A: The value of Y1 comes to 0.96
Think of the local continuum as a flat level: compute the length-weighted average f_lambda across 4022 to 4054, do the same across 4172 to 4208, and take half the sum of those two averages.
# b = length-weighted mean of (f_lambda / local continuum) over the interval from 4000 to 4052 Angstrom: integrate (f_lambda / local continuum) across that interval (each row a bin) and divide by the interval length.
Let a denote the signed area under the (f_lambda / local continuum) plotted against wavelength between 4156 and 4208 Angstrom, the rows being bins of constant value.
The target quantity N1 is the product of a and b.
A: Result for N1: 53.1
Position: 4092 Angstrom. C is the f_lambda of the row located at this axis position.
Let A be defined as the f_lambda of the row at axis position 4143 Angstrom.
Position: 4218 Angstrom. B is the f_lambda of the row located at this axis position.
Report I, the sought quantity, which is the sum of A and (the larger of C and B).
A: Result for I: 20.6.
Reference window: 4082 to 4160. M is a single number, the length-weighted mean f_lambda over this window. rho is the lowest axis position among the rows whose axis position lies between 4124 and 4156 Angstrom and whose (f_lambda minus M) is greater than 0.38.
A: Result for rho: 4125 Angstrom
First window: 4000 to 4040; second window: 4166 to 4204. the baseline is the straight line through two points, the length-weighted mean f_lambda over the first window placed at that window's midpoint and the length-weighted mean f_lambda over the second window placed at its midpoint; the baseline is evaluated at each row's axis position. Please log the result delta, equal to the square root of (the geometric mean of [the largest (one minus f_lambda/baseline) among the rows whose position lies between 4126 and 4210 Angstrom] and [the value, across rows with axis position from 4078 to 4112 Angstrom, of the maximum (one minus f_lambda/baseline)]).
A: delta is 0.489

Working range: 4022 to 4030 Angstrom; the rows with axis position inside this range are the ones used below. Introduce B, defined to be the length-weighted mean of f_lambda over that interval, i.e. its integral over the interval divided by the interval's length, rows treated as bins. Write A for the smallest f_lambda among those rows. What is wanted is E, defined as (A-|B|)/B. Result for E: -0.05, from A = 9.974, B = 10.5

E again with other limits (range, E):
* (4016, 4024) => -0.16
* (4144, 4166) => -0.12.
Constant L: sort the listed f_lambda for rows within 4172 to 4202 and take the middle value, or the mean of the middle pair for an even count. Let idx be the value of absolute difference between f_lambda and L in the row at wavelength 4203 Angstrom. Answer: 1.0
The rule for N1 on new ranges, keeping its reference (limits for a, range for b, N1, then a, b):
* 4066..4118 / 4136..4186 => 49.3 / 48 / 1.02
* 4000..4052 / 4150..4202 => 52.9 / 52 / 1.01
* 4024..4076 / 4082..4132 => 47.2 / 51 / 0.92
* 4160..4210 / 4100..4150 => 48.2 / 51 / 0.94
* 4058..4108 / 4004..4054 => 47.0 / 47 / 1.00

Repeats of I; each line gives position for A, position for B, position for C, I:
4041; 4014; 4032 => 20.4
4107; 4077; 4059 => 19.3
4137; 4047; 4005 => 17.8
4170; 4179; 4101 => 21.5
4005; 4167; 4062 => 19.2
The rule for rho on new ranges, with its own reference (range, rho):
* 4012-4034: 4014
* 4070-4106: 4071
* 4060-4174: 4062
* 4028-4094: 4029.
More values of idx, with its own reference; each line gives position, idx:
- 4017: 1.0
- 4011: 0.5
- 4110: 0.1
